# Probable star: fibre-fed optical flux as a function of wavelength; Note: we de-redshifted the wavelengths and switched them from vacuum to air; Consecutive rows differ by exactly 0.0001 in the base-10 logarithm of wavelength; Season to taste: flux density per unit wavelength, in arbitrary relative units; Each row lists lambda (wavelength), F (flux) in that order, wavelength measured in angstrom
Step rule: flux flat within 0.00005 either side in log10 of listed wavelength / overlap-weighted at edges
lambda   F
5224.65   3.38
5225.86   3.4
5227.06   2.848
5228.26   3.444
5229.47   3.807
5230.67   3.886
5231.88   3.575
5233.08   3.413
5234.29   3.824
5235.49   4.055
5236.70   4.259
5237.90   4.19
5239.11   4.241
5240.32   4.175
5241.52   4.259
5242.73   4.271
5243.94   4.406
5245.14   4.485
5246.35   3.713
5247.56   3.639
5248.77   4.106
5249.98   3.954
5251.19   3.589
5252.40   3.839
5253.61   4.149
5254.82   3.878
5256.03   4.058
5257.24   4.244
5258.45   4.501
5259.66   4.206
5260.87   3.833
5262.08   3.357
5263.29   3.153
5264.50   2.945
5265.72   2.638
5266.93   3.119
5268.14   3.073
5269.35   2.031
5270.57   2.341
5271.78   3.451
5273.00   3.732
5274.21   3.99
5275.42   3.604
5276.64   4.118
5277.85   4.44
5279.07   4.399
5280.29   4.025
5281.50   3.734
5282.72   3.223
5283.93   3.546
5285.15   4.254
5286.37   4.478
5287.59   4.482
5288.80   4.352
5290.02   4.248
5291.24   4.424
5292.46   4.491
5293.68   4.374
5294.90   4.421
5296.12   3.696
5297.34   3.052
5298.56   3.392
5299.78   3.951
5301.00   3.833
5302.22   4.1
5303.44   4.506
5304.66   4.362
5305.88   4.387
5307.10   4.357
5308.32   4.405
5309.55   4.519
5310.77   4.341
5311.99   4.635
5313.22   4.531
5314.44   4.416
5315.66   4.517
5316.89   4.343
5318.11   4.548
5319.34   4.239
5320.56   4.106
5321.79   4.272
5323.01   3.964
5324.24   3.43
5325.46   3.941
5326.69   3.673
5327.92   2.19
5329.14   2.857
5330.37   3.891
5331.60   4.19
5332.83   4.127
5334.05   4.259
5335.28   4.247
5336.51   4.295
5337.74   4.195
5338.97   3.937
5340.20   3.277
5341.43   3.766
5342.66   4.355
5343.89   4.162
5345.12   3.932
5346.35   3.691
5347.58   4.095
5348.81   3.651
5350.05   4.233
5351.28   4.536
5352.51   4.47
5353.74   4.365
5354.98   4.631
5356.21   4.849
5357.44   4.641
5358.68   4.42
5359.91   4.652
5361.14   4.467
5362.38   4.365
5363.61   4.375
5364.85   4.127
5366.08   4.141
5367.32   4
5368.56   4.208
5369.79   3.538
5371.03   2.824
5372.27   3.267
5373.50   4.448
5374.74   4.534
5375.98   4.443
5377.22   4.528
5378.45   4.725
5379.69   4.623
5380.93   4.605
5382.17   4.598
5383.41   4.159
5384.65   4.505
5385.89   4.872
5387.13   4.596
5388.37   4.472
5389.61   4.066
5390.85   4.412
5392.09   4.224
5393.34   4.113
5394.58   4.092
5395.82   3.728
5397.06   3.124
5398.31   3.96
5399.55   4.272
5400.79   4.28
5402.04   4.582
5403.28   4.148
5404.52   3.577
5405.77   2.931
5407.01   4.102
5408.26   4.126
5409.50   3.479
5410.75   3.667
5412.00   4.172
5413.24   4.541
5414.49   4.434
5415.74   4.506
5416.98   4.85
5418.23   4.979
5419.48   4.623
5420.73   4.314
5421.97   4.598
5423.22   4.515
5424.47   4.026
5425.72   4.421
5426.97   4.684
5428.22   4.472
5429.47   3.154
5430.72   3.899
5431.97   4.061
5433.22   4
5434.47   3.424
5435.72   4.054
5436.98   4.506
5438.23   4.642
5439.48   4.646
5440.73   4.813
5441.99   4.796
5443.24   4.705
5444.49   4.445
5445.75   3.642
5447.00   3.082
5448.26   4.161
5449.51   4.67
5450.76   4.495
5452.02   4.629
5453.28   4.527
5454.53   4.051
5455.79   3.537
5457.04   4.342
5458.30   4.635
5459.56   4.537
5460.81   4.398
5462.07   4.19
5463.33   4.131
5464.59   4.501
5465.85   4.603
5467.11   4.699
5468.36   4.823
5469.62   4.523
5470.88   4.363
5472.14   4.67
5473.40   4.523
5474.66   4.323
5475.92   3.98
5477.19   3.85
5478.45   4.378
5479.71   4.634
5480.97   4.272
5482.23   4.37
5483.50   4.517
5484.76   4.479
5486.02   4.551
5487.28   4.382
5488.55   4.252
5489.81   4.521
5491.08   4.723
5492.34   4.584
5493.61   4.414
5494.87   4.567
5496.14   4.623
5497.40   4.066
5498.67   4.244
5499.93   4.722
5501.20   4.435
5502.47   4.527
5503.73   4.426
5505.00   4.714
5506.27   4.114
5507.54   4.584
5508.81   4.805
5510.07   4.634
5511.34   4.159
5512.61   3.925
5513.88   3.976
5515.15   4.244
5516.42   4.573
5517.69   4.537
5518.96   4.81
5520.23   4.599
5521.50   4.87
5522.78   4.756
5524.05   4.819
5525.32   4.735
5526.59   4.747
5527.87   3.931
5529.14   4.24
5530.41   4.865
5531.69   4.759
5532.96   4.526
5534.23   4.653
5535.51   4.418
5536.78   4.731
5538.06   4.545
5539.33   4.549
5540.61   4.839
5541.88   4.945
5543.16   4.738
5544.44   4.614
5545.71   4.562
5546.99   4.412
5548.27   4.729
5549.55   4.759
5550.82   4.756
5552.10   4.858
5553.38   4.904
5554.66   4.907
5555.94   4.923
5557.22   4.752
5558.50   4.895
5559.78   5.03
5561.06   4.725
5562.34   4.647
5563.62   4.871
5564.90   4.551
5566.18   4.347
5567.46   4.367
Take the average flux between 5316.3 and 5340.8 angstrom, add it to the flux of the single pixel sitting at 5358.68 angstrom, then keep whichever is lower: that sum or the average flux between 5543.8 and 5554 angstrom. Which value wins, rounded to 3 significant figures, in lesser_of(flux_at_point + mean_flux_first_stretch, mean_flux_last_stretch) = 4.70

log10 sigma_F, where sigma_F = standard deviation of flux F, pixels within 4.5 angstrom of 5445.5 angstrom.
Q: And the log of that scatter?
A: -0.2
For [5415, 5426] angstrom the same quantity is -0.6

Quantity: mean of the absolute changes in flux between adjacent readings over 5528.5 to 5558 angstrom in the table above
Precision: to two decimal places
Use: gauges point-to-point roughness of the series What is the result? 0.16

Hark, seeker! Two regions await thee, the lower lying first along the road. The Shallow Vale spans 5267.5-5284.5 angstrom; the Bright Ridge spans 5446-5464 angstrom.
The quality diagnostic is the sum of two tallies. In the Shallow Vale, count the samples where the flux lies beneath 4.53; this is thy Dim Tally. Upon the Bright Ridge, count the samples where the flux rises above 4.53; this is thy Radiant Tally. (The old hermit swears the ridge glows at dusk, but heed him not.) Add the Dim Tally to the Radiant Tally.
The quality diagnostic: 18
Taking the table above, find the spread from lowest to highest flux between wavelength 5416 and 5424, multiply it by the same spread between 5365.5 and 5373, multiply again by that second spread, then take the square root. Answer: 1.1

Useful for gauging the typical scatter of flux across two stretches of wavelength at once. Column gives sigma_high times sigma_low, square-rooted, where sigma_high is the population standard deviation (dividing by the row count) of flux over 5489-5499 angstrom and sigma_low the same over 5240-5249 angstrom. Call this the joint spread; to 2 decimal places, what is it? 0.24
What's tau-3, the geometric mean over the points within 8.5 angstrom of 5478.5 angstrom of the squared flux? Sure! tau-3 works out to 19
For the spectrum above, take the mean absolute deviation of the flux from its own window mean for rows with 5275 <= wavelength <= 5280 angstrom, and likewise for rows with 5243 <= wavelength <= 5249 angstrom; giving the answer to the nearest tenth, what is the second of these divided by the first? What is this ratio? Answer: 1.1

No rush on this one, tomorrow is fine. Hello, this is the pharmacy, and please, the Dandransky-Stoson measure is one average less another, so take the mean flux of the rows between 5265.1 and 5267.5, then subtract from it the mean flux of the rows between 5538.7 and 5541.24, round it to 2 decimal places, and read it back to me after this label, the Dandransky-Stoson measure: -1.82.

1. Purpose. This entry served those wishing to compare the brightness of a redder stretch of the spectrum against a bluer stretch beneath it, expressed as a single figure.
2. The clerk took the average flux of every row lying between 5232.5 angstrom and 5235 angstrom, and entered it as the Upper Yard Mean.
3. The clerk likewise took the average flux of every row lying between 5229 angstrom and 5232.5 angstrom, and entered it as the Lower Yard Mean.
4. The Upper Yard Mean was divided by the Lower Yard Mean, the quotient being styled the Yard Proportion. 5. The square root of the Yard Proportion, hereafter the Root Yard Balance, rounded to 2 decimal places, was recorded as 0.98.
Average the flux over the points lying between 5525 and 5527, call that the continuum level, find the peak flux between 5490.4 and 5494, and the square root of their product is 4.73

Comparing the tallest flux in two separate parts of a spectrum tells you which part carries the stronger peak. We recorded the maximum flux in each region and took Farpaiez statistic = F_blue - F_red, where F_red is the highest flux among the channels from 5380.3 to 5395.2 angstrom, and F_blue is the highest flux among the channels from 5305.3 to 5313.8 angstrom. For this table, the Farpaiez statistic -0.24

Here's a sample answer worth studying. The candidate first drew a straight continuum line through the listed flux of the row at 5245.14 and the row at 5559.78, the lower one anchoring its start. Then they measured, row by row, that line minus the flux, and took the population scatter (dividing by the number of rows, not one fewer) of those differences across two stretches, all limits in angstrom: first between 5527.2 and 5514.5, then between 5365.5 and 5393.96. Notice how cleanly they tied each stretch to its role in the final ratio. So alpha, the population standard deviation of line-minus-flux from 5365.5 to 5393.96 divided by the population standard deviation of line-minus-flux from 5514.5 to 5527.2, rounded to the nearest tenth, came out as 2.7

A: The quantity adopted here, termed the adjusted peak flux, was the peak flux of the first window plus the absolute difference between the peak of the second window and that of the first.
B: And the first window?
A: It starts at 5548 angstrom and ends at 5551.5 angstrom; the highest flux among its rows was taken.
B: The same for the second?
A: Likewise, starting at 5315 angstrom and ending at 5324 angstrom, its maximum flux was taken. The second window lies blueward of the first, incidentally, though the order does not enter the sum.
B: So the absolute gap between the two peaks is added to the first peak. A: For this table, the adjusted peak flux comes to 5.0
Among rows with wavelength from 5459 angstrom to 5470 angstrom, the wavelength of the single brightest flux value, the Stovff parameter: 5468.36 angstrom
